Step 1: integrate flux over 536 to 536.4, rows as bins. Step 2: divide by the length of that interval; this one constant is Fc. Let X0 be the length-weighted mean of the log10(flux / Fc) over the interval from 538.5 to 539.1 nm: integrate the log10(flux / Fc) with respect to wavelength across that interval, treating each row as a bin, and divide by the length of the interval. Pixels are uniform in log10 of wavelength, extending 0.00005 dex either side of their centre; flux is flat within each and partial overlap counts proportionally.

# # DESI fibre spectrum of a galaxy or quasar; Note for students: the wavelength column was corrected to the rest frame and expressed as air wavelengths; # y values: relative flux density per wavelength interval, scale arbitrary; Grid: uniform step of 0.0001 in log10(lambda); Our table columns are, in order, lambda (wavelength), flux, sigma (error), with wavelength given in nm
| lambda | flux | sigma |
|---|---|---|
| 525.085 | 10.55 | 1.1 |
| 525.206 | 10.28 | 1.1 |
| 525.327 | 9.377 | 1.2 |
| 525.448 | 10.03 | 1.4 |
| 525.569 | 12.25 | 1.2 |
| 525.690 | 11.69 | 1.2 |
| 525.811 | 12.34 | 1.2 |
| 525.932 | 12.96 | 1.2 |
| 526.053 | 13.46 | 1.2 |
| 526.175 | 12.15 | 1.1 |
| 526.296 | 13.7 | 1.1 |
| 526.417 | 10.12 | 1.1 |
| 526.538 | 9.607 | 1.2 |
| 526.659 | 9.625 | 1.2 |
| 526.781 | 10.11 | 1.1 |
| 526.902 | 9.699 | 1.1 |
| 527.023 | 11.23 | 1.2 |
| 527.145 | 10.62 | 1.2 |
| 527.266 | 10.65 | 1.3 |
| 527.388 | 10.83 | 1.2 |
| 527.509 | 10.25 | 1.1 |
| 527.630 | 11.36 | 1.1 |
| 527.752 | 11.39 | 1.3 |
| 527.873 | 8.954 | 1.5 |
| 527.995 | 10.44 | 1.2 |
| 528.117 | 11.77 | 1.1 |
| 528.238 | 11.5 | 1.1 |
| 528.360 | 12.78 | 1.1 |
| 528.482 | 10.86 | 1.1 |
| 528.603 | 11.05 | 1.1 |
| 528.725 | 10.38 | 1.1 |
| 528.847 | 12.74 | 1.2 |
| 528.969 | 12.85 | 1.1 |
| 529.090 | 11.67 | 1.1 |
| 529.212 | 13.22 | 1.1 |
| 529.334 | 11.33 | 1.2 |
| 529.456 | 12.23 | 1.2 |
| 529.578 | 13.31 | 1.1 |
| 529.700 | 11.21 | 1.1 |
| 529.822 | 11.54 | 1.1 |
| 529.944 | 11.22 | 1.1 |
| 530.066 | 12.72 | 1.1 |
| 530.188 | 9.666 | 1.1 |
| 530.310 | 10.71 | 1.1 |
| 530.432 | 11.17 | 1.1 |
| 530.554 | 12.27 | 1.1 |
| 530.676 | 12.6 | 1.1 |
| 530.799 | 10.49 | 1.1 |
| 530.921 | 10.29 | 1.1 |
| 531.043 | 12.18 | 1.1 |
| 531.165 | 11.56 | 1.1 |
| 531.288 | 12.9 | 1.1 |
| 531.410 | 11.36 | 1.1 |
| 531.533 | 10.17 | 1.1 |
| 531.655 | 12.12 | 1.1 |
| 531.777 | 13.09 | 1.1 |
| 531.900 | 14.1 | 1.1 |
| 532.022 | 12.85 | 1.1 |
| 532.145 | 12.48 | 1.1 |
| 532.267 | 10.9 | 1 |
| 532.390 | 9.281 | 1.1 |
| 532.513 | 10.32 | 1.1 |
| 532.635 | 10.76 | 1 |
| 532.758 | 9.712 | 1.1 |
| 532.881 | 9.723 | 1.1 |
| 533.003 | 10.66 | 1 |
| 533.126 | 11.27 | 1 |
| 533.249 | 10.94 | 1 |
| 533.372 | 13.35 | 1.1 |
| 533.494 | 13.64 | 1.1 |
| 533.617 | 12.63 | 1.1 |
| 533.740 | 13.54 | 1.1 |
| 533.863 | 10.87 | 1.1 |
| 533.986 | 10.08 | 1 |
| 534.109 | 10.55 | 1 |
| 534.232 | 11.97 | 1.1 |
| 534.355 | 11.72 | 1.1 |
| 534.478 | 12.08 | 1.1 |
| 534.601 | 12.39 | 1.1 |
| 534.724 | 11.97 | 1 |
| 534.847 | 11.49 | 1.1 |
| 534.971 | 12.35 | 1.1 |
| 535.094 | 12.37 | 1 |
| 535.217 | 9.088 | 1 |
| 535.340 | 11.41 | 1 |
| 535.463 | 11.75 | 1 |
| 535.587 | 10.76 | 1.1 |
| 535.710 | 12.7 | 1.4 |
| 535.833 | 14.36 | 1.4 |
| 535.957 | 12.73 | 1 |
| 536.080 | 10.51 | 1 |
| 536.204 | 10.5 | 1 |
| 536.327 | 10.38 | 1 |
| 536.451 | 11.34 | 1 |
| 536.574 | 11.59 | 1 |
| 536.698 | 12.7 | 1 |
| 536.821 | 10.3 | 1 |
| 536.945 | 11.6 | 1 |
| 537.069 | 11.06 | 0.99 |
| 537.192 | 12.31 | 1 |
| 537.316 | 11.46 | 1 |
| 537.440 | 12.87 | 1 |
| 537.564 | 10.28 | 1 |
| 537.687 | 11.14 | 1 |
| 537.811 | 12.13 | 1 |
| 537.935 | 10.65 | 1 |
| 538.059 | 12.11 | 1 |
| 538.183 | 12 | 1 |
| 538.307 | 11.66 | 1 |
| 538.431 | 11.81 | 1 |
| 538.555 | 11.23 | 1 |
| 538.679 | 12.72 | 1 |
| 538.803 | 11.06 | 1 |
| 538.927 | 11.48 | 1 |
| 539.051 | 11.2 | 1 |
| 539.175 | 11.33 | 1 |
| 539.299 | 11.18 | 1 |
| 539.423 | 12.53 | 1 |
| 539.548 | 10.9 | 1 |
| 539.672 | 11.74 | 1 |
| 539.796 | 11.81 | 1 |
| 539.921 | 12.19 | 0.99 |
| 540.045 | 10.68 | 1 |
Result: 0.04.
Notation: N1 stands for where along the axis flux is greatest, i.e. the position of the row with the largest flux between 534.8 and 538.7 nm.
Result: 535.833 nm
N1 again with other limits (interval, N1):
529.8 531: 530.066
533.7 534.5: 533.740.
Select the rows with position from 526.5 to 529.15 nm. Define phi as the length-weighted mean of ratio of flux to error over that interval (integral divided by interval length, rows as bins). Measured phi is 9.4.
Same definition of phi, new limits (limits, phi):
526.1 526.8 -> 9.7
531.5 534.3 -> 10.8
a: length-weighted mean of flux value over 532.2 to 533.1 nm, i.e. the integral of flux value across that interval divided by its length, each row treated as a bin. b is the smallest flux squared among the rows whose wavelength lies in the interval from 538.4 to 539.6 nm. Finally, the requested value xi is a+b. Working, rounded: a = 10.3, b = 119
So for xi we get 129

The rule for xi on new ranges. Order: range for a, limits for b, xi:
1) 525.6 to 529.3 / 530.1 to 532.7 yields 97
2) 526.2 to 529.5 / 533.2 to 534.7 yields 113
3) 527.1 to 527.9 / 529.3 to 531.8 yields 104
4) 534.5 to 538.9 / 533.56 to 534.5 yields 113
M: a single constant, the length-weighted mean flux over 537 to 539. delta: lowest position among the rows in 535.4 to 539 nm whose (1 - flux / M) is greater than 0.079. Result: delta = 536.080 nm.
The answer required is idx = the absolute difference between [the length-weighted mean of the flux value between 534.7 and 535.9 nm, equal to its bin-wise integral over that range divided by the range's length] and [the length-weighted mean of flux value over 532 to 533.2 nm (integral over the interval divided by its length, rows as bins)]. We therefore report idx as 1.10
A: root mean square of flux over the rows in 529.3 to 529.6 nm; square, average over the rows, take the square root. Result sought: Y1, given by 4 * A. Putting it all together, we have 49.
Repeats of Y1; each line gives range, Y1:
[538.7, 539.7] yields 46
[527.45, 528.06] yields 42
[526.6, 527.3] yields 41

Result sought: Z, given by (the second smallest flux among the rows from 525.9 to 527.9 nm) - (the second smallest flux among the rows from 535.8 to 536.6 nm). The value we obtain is -0.9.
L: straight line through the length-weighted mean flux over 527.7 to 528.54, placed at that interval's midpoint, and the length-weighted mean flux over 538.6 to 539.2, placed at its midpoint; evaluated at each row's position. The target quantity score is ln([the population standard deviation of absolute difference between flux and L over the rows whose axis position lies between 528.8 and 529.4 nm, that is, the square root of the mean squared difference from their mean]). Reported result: -0.31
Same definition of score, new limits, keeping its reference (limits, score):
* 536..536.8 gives -0.81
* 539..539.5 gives -1.34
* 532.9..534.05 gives -0.22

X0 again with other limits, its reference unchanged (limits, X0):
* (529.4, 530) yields 0.05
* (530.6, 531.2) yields 0.03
